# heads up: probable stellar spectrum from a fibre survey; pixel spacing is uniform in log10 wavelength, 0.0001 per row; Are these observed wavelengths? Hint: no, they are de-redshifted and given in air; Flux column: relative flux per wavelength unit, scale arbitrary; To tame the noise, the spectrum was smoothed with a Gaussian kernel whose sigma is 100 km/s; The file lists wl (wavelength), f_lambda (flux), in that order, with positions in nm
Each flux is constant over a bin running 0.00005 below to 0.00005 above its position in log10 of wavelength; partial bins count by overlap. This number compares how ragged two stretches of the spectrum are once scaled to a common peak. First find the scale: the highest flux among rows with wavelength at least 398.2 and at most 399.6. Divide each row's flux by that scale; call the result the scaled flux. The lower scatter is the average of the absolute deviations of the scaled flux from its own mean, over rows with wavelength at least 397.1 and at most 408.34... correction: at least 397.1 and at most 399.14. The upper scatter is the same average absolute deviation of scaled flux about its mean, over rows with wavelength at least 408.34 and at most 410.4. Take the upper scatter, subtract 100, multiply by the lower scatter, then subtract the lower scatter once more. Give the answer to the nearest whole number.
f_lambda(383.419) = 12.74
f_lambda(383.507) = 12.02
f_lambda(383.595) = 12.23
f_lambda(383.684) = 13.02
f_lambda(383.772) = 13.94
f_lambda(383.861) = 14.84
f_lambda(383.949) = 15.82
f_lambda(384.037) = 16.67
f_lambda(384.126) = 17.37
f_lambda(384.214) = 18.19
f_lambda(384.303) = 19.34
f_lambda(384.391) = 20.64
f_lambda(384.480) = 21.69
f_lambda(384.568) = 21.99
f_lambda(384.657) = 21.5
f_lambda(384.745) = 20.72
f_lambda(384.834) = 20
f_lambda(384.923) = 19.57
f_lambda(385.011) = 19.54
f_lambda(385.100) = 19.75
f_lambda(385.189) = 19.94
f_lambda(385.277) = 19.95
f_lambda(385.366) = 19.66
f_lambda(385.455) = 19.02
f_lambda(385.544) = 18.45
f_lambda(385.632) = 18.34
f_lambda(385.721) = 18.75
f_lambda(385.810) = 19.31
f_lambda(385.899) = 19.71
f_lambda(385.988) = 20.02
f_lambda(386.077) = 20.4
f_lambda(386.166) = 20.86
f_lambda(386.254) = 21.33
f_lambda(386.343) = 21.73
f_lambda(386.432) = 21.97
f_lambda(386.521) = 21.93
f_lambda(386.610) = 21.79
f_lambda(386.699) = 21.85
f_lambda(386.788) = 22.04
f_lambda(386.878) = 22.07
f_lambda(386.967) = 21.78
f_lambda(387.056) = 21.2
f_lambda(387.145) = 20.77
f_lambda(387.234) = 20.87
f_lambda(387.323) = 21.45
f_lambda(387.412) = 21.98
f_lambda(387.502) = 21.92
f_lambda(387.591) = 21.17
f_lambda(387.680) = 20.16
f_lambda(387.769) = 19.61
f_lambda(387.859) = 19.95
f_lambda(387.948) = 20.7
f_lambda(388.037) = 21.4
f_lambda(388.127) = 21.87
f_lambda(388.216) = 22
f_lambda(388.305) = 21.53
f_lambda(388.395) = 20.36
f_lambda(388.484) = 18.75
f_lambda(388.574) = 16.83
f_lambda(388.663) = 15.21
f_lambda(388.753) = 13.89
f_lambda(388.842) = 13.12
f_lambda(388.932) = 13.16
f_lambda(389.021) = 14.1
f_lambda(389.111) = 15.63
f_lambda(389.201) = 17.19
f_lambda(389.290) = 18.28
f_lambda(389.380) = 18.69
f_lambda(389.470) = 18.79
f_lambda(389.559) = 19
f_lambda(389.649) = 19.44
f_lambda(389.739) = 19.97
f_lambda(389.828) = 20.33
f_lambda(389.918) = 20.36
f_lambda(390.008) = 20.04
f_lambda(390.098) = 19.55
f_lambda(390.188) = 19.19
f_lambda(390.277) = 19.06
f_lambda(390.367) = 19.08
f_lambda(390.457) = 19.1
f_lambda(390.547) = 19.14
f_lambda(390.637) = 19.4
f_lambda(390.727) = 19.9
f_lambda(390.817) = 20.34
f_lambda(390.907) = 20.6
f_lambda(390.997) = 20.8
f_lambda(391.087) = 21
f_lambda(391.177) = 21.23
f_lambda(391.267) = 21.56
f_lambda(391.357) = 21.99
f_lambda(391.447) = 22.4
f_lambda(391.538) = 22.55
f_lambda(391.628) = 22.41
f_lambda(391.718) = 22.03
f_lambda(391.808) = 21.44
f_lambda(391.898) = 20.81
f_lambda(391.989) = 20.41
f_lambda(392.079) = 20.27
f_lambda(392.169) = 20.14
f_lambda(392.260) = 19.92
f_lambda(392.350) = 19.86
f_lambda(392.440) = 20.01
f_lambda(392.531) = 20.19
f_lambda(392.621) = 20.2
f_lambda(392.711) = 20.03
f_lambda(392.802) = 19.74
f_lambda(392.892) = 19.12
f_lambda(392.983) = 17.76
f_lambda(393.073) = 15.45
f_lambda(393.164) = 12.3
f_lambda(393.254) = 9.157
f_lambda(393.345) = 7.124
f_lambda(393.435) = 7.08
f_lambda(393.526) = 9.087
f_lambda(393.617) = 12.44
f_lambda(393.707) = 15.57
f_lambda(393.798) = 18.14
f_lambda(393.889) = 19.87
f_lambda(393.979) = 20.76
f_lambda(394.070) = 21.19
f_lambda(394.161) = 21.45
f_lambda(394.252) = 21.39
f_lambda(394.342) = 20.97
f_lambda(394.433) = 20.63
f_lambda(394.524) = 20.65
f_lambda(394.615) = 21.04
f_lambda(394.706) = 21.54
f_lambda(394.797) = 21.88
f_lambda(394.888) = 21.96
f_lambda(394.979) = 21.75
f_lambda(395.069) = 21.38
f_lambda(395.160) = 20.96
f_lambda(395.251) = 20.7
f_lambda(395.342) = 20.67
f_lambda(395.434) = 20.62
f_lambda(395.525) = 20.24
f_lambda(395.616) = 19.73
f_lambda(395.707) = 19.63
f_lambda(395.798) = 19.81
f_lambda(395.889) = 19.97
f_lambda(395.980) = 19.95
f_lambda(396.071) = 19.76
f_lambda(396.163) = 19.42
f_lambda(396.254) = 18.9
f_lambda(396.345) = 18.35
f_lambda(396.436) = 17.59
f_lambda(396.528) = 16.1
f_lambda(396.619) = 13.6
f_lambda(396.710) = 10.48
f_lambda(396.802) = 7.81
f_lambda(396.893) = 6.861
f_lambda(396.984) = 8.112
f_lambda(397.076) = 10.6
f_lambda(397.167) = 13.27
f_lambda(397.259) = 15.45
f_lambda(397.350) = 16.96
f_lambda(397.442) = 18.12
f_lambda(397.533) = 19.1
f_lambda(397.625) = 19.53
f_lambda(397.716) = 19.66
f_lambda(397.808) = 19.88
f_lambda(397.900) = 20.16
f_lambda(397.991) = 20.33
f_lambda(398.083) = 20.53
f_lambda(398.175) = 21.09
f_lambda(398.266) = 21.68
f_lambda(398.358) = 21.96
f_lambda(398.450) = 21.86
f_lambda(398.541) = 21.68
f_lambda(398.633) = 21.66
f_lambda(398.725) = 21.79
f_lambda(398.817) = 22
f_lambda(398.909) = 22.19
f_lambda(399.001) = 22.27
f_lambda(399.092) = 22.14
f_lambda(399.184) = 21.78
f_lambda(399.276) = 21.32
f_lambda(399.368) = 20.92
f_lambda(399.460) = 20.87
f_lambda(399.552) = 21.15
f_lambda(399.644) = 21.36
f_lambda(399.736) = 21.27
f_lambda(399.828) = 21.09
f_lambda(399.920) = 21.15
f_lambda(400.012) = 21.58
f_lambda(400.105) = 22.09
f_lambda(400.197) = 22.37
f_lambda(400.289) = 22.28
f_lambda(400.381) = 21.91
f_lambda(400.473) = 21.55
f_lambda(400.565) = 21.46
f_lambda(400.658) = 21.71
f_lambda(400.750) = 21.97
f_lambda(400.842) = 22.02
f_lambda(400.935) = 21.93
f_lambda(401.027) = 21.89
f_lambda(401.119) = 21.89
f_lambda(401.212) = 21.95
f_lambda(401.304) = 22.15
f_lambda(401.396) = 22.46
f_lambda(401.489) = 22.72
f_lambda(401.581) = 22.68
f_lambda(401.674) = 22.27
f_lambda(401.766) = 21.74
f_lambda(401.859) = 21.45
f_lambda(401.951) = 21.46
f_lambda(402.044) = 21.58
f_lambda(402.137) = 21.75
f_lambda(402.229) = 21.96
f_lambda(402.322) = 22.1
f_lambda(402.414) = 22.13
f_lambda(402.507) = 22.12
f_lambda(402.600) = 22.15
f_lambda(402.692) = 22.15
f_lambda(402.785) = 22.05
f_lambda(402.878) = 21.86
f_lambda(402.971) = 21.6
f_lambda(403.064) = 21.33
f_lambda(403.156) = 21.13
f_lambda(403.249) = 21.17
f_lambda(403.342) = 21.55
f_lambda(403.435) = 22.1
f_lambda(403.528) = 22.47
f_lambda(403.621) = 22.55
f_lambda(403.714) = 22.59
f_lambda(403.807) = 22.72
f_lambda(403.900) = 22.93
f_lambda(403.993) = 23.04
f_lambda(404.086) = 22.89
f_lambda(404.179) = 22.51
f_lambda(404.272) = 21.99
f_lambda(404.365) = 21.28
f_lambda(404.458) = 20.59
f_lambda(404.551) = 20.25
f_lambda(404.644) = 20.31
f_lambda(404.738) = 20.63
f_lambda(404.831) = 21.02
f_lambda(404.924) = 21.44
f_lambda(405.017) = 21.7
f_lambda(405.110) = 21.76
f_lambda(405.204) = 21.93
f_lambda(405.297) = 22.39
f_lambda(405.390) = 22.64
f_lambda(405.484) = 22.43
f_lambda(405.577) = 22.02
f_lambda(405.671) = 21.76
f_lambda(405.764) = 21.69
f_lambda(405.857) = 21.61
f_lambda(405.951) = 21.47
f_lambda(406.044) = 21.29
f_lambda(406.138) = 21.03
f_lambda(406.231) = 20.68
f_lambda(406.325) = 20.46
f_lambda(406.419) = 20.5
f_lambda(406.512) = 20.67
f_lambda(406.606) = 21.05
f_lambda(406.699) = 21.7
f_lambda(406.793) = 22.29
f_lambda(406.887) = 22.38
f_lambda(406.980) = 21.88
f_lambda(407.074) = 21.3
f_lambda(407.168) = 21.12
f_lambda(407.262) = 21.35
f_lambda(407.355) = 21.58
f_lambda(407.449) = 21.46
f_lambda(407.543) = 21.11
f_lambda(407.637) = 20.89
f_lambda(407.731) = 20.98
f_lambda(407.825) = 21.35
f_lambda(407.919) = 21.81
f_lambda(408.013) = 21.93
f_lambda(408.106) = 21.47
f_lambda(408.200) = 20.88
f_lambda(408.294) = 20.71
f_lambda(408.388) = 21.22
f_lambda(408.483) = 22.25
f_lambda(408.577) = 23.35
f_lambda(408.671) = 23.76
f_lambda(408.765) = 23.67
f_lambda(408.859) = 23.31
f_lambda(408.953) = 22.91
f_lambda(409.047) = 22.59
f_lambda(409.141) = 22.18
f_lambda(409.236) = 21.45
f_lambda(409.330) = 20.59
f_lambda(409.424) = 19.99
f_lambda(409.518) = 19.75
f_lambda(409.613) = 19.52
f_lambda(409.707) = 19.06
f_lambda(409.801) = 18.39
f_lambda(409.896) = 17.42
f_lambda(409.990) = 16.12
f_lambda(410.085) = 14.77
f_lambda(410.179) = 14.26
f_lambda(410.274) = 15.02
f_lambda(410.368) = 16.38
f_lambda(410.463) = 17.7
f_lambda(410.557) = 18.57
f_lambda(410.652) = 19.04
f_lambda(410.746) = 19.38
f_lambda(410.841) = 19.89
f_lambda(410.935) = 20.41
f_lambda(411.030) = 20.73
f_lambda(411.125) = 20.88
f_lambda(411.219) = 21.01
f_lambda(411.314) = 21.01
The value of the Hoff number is -8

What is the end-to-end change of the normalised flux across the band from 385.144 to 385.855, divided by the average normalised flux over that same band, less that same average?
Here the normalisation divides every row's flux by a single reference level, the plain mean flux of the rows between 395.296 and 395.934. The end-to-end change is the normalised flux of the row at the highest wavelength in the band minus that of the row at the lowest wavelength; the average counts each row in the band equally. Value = -0.99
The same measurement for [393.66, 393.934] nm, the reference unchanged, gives -0.65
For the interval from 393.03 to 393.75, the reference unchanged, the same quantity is -0.54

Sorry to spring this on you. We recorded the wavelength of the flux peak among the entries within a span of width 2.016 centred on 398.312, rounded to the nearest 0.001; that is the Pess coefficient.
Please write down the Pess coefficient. 399.001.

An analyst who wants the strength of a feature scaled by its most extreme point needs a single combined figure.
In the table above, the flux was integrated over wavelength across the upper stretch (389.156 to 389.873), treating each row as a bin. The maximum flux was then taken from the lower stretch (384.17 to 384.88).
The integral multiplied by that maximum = 299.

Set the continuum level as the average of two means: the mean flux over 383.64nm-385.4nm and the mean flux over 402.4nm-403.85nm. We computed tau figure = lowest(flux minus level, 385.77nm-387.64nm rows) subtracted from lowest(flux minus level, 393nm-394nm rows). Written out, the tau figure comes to -12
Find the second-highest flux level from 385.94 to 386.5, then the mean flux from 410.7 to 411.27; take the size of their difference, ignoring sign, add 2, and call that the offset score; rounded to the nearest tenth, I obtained 3.3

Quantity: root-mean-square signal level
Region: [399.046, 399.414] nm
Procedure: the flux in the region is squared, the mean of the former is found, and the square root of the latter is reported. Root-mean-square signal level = 21.5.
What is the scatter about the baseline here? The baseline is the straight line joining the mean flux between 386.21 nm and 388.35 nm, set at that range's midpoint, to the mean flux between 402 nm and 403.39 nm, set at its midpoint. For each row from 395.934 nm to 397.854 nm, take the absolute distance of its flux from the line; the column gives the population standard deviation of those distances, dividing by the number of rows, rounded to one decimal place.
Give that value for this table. 4.4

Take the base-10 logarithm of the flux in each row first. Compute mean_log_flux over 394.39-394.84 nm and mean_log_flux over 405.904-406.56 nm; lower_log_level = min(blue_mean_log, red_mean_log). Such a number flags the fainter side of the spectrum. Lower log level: 1.32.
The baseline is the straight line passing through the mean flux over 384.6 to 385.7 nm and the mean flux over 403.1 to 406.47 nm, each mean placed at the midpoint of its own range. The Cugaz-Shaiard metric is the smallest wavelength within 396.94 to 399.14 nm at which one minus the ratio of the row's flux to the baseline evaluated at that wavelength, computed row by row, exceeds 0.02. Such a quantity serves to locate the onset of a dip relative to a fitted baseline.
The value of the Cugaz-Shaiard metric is 396.984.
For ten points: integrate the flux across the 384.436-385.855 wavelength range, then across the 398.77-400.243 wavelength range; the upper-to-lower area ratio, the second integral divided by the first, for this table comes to 1.13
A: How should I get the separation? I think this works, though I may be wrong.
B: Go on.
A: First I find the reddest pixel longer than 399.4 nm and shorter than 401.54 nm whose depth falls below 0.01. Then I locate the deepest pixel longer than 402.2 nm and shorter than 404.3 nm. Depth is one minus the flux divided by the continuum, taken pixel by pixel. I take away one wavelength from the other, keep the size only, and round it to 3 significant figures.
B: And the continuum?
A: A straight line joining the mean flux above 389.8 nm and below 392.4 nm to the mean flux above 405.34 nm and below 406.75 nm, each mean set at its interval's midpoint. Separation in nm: 1.67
